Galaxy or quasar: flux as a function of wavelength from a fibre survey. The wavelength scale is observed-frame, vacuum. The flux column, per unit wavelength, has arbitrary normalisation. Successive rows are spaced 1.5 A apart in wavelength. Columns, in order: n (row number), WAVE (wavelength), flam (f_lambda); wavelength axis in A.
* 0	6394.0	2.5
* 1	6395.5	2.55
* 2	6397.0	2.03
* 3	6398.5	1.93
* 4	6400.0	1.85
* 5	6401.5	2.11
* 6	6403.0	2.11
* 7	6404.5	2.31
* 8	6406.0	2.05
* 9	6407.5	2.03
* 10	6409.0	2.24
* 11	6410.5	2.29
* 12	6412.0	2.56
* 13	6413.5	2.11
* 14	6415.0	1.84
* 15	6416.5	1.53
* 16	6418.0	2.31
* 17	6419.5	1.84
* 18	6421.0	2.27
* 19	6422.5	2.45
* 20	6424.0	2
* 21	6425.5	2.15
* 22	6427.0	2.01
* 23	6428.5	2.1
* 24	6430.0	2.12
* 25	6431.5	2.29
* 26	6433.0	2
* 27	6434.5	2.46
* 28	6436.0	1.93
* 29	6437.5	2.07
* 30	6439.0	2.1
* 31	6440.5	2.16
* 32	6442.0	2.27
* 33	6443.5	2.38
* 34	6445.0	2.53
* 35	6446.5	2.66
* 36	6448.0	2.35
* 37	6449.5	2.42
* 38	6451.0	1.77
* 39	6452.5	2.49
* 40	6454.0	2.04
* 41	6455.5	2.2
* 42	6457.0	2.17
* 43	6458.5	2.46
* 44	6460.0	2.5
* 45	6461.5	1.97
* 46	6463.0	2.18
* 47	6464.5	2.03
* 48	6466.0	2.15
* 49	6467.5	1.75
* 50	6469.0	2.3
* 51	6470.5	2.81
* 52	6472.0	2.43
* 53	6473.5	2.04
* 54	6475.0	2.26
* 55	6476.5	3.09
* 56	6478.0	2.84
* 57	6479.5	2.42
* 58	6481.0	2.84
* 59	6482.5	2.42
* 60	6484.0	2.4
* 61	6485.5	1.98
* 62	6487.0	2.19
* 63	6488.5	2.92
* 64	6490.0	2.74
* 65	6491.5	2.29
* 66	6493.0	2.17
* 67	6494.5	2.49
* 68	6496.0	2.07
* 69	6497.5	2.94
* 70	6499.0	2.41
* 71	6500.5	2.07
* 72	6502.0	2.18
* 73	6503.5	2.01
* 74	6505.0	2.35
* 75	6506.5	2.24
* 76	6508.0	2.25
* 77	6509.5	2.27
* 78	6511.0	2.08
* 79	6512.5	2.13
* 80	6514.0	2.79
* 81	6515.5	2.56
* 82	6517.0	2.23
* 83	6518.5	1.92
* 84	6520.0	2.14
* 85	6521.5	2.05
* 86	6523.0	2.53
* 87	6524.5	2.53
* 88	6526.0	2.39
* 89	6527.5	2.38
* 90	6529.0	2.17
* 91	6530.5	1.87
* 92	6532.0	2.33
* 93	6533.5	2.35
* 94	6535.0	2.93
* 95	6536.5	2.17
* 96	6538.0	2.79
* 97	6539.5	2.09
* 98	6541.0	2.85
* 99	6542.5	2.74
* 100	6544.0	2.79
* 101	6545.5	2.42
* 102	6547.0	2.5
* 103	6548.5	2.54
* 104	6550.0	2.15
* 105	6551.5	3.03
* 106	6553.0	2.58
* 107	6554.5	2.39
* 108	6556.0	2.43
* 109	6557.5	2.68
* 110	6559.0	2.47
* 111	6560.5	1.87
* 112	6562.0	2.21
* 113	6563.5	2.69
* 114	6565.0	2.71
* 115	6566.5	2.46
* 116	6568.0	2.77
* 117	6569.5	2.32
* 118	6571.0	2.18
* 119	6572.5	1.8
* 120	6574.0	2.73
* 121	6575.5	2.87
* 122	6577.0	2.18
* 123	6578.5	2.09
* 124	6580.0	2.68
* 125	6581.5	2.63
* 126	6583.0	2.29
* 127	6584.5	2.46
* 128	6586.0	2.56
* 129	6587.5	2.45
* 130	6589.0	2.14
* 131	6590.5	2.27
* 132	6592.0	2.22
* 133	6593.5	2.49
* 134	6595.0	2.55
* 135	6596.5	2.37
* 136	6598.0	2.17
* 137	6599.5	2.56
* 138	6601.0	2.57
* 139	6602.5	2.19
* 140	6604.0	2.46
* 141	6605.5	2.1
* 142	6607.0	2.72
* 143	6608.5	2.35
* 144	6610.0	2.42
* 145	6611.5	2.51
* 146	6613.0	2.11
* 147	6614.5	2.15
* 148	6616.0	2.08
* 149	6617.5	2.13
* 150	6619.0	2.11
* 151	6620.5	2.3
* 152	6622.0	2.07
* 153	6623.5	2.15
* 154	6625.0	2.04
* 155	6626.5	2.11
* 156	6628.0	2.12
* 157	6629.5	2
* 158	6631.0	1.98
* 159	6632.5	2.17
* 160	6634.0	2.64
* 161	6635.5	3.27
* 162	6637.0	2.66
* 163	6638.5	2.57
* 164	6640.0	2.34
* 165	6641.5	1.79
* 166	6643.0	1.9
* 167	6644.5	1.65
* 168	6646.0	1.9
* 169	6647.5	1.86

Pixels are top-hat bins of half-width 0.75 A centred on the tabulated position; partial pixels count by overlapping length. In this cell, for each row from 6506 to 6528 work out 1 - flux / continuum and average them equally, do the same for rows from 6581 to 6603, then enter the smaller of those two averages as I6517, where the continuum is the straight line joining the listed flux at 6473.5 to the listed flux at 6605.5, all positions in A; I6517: -0.144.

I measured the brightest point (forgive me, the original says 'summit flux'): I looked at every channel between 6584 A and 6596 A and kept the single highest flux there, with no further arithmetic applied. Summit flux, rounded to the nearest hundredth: 2.56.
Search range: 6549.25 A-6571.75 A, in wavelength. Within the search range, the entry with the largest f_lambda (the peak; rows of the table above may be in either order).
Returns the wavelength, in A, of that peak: 6551.5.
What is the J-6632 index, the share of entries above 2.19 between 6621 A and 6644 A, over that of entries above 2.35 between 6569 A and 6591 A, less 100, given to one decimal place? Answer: -99.3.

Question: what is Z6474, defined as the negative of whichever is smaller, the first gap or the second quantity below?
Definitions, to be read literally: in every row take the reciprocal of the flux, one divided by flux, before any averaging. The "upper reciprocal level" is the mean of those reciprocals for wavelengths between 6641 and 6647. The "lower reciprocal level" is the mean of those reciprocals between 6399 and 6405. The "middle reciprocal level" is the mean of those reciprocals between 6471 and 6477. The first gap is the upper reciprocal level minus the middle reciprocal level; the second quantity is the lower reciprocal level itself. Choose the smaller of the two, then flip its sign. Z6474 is -0.14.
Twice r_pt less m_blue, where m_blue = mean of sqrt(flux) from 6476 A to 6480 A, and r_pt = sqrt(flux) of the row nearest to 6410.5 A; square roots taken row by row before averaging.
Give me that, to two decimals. 1.36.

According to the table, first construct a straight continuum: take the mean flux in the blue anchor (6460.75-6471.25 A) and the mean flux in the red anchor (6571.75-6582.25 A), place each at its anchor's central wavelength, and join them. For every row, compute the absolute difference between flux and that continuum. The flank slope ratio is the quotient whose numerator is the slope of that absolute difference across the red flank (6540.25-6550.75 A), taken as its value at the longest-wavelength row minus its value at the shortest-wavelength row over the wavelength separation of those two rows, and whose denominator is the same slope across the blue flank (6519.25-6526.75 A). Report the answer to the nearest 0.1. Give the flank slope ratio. 2.7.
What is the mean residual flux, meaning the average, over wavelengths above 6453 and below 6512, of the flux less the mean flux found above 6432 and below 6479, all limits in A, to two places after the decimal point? 0.05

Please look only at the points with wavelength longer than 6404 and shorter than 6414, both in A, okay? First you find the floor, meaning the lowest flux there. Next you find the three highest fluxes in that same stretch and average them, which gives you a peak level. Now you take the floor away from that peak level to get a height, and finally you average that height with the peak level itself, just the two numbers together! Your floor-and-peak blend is 1.4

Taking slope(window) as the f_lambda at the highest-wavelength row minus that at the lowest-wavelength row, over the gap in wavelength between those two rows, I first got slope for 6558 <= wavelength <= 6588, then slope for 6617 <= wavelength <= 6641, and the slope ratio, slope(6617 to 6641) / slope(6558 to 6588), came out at -13.3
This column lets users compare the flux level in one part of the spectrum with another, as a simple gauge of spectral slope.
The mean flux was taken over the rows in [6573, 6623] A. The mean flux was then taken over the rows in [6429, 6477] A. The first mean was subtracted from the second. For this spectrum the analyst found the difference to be -0.10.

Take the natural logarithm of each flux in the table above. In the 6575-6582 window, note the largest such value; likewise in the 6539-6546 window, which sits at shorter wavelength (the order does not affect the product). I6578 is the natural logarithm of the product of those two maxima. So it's 0.10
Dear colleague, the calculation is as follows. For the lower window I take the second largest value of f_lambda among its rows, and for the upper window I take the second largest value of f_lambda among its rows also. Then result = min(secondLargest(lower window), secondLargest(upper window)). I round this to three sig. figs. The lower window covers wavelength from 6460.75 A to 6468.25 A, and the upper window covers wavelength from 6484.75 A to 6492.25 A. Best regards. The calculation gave 2.15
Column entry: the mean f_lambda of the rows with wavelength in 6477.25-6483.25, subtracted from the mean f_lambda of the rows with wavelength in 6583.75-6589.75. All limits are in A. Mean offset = -0.23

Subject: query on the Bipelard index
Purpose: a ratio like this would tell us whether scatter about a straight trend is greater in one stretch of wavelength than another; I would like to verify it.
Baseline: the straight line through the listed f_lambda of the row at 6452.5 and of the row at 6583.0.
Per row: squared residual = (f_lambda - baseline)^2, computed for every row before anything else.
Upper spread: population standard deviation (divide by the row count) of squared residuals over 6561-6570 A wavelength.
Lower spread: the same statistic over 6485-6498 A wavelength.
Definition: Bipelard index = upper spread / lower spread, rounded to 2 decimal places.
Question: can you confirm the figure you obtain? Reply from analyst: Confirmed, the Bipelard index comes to 0.89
